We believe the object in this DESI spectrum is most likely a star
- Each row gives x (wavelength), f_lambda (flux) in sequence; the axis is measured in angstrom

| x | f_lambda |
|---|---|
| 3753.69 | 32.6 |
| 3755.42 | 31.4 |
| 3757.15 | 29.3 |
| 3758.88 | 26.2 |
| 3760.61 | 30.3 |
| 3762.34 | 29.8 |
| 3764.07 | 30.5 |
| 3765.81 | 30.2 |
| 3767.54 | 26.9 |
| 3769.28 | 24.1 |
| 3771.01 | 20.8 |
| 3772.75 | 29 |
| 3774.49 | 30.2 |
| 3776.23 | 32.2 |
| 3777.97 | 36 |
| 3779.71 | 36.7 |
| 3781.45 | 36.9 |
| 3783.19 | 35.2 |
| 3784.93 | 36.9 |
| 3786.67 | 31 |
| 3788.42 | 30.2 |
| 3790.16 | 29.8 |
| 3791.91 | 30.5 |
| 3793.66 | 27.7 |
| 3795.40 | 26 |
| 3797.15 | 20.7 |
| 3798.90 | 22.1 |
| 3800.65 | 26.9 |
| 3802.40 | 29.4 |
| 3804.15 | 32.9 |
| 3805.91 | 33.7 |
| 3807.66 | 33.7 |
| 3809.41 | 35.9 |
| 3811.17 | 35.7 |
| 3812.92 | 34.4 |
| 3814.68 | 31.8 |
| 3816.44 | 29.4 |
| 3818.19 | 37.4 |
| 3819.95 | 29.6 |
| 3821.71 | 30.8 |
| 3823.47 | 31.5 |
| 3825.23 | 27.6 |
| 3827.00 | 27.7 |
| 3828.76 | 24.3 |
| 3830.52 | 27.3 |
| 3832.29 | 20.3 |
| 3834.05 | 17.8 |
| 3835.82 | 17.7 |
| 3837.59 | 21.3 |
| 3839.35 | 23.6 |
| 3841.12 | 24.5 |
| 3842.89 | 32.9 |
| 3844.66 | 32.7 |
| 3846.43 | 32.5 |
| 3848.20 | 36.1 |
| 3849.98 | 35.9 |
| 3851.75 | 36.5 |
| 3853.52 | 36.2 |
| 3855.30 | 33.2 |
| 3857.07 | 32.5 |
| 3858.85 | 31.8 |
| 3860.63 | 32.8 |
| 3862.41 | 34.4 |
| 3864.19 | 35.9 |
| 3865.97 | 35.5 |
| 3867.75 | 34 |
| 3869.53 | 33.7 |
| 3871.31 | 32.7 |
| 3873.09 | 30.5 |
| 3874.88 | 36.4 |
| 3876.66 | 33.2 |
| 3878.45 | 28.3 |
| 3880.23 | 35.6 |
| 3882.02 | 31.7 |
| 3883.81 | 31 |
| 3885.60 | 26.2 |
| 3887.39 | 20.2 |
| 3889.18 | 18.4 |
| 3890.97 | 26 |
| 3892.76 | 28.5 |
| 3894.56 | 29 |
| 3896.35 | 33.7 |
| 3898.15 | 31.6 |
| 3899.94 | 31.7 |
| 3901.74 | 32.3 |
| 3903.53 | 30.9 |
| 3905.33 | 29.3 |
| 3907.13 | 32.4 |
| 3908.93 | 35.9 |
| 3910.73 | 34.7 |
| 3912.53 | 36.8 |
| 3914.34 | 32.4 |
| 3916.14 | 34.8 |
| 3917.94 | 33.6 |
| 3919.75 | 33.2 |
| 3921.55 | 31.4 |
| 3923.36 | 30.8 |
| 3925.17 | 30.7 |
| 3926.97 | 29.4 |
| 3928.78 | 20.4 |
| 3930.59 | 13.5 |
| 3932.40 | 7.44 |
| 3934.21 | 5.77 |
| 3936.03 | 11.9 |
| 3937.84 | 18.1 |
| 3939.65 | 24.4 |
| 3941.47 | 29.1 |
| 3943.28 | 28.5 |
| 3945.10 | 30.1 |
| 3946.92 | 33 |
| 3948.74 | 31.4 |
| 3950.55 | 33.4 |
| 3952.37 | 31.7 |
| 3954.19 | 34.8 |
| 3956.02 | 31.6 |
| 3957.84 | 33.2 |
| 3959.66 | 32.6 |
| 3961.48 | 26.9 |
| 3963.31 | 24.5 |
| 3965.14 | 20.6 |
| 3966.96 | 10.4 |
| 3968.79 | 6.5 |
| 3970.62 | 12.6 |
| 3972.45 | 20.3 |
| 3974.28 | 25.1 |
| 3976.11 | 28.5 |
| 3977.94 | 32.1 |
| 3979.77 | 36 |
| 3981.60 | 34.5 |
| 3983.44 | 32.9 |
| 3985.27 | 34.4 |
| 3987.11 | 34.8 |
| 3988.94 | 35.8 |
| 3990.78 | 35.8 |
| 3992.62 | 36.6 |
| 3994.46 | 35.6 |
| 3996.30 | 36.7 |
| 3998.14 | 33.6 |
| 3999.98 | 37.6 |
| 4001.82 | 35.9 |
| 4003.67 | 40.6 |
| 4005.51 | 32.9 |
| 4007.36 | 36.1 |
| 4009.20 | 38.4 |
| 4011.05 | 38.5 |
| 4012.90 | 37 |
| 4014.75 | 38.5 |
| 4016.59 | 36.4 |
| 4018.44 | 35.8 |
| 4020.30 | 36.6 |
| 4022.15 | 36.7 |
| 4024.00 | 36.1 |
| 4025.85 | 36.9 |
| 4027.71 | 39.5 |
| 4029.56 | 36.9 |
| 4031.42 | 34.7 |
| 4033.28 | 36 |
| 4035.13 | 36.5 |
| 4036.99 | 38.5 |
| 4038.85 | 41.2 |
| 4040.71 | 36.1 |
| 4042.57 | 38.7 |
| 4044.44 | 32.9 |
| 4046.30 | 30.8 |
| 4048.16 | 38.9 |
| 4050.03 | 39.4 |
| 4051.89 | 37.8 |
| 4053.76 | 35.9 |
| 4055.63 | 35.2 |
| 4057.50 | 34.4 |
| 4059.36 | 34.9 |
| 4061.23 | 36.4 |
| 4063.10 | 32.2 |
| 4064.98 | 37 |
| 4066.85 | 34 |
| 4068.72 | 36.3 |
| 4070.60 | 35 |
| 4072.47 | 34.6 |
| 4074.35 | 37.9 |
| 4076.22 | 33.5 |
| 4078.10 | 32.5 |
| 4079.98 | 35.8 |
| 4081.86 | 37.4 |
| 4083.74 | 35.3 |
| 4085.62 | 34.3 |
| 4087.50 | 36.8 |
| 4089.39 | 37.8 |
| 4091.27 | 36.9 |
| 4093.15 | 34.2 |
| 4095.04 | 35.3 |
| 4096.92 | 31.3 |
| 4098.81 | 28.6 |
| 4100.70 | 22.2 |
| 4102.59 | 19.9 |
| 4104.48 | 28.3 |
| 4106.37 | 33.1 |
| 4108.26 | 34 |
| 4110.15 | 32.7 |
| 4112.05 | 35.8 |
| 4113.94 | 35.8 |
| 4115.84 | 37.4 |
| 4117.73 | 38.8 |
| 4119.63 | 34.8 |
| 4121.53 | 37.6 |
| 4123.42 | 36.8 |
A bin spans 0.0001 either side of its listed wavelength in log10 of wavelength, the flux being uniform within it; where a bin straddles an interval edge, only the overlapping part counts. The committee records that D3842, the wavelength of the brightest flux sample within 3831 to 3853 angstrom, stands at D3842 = 3851.75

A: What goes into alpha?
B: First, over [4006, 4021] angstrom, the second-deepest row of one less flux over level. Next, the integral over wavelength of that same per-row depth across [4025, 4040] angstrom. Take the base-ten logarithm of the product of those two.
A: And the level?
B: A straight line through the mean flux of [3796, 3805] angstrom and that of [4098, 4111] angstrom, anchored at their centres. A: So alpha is 0.19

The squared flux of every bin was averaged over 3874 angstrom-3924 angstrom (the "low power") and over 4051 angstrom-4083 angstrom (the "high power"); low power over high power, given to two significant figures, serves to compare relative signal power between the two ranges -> 0.79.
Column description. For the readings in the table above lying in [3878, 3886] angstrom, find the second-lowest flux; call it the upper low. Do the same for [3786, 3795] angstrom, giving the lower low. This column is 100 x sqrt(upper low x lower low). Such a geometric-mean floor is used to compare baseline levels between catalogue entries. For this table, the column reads 2904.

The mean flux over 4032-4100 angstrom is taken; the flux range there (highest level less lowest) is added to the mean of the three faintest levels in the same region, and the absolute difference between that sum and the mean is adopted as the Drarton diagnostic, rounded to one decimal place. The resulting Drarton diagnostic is 7.3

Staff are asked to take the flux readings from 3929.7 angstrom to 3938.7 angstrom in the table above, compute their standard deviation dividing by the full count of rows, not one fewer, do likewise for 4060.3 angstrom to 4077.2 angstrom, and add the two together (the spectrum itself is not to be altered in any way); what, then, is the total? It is 6.1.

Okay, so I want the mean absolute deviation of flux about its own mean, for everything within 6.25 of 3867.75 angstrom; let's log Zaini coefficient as 1.3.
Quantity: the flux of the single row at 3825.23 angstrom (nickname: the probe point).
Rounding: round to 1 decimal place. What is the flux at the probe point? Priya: 27.6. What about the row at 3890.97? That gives 26.0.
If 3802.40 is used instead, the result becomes 29.4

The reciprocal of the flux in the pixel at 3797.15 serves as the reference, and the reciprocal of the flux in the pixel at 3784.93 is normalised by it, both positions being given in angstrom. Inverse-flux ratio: 0.56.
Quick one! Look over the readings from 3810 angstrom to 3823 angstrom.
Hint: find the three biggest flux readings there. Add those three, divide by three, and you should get 35.8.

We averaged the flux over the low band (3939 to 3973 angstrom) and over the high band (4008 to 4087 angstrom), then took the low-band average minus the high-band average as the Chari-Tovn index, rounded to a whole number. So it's -10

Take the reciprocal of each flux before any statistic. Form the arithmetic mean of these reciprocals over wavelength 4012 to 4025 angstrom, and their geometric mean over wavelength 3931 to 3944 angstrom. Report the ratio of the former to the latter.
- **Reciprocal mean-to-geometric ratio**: 0.41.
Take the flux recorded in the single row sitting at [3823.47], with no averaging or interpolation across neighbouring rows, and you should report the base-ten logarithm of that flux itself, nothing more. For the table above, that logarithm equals 1.498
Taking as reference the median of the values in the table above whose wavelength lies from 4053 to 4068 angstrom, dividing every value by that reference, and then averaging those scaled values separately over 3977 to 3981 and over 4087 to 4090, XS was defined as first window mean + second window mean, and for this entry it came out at 2.04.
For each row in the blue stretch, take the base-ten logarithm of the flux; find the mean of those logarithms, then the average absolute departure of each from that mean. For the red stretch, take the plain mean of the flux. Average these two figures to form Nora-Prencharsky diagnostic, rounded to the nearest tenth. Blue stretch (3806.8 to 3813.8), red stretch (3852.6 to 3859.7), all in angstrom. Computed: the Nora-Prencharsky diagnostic 16.7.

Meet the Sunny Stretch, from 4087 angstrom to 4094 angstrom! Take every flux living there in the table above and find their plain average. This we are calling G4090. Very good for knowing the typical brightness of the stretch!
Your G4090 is 36.4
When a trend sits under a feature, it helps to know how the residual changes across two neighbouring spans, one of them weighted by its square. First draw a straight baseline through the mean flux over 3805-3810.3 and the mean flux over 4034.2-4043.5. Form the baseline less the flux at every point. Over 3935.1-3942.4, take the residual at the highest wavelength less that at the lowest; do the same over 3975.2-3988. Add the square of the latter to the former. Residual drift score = 20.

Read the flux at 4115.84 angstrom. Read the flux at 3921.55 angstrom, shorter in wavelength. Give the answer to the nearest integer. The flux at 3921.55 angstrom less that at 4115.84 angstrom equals -6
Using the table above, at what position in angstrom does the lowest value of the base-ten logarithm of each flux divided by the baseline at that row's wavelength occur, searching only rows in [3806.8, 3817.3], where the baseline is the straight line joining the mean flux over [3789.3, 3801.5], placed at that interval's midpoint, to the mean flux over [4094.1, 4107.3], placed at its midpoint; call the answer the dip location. 3816.44 angstrom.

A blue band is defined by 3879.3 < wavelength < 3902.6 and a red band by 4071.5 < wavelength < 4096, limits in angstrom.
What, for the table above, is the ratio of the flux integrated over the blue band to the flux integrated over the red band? 0.77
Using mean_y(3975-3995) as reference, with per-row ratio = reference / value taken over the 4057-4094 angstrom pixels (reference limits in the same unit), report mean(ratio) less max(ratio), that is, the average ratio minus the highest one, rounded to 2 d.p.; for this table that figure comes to -0.09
